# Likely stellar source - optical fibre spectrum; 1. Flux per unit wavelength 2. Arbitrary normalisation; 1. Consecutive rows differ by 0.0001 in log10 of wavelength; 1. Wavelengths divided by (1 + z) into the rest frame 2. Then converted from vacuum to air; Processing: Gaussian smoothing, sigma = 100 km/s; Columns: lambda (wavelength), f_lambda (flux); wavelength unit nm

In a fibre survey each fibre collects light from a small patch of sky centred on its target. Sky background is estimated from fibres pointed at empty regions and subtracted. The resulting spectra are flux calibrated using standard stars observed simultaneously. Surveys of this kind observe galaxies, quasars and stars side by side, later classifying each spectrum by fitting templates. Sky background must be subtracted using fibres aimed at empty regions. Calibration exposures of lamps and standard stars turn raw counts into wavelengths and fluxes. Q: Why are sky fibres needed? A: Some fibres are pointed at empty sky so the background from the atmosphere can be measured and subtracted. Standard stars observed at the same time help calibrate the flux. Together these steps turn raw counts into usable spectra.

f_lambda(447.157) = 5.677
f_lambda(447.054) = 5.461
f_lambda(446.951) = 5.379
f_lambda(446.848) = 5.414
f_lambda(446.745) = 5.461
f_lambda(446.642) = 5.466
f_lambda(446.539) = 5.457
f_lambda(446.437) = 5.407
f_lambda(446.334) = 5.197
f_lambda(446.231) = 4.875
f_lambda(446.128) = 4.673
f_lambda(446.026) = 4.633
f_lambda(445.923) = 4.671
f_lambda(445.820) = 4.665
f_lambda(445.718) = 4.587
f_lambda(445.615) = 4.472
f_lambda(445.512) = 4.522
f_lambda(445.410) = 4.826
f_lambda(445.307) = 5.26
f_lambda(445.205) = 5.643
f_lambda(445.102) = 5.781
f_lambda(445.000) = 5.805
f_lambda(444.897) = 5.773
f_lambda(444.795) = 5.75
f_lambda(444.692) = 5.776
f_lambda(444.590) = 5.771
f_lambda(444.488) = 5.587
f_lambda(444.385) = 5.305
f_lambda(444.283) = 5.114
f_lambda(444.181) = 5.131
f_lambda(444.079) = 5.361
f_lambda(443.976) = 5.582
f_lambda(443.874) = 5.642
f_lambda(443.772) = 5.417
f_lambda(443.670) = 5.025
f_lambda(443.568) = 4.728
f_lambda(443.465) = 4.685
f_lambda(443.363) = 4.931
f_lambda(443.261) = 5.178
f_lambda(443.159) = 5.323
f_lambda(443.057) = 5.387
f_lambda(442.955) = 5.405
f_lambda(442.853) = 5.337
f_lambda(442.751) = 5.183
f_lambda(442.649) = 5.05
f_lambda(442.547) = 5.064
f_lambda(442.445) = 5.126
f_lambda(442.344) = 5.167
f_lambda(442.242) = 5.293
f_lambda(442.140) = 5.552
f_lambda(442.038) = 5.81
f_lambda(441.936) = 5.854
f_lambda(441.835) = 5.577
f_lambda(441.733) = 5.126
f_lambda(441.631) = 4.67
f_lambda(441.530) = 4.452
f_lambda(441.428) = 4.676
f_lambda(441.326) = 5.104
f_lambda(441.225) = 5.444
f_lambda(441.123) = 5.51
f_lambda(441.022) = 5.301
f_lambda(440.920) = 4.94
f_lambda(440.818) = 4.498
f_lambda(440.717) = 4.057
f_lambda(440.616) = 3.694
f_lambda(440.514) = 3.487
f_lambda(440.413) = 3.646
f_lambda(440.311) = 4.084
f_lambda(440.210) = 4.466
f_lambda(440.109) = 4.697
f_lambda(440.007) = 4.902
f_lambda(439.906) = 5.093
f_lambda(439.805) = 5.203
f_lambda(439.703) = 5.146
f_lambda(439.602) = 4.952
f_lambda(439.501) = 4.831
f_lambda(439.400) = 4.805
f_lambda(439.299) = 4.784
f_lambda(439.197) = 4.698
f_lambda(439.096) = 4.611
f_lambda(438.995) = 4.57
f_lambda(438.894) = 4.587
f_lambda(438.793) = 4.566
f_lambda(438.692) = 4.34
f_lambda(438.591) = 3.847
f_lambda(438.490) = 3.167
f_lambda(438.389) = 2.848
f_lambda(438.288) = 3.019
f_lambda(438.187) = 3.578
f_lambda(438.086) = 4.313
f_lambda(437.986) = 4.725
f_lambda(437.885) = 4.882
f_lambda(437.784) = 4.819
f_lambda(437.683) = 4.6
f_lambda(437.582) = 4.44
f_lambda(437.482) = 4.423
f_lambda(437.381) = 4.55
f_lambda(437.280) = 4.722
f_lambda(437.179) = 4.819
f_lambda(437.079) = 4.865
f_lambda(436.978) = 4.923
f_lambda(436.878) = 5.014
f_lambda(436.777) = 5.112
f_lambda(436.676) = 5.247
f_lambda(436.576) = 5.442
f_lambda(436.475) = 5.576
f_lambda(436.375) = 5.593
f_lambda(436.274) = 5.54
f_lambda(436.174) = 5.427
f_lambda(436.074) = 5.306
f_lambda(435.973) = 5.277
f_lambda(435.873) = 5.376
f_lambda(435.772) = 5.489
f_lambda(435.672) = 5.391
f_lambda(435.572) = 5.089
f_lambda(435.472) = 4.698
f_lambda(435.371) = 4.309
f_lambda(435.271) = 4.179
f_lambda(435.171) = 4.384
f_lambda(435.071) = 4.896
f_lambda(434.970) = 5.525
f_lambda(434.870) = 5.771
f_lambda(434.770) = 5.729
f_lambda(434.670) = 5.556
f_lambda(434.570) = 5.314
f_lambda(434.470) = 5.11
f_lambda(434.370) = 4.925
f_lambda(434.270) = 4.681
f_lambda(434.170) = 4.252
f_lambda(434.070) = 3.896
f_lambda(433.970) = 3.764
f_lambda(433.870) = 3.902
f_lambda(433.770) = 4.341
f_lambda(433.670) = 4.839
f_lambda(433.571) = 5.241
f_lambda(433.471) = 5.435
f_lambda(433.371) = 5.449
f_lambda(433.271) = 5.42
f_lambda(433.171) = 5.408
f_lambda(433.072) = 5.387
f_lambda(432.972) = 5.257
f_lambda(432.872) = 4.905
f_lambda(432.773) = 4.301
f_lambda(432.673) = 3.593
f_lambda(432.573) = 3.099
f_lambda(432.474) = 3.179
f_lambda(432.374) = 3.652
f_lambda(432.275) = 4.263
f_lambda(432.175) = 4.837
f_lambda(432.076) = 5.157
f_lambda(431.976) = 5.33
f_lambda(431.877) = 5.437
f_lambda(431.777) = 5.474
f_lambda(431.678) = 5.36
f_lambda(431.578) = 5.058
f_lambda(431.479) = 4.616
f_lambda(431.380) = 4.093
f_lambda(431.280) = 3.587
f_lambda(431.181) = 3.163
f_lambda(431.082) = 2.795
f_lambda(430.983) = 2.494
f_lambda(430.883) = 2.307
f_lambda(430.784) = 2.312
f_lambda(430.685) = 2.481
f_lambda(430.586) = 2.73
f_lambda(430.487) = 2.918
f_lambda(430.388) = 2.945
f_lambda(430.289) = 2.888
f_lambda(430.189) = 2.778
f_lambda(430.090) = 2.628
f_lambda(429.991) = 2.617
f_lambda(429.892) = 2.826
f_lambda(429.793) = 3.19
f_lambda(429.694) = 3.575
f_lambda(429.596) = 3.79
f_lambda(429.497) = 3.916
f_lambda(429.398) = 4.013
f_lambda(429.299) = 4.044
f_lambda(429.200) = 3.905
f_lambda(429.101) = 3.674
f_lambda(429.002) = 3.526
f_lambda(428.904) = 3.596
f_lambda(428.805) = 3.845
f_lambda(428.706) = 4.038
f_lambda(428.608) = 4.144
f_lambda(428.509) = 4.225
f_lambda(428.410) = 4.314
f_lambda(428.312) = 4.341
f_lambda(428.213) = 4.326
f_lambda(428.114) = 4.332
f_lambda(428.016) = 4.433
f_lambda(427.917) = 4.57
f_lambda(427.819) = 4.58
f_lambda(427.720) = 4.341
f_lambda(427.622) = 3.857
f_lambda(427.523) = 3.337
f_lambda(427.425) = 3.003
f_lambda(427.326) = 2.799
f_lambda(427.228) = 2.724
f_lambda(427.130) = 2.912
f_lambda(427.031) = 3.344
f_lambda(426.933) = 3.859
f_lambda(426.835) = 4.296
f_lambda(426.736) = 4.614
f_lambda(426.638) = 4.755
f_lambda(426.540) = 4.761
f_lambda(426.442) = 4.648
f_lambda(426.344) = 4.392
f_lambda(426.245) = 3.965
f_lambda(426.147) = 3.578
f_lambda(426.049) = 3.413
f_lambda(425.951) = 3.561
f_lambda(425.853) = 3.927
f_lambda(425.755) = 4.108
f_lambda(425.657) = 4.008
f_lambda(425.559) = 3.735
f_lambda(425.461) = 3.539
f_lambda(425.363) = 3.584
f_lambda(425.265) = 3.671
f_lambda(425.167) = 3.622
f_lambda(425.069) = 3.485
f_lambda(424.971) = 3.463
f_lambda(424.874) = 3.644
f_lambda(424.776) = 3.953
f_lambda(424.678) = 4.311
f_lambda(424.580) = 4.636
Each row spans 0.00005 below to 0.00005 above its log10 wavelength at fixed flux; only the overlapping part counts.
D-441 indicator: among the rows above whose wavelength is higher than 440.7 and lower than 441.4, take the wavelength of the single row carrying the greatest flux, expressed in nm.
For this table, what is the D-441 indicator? 441.123 nm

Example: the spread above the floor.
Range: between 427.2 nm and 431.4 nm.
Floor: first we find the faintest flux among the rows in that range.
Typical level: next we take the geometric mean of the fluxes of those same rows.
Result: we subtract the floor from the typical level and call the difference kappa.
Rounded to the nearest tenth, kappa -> 1.1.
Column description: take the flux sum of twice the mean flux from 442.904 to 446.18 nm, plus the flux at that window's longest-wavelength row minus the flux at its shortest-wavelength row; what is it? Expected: 9.7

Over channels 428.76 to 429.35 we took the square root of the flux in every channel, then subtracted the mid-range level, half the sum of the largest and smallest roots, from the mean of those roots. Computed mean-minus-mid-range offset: -0.005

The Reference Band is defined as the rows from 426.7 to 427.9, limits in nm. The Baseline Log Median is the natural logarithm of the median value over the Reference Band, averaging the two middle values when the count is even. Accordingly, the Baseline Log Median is 1.28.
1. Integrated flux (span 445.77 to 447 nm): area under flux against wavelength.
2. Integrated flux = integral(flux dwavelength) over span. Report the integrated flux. 6.3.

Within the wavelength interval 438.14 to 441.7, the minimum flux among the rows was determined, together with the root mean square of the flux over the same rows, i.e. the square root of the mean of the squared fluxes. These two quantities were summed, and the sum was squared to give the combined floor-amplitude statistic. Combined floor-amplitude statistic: 54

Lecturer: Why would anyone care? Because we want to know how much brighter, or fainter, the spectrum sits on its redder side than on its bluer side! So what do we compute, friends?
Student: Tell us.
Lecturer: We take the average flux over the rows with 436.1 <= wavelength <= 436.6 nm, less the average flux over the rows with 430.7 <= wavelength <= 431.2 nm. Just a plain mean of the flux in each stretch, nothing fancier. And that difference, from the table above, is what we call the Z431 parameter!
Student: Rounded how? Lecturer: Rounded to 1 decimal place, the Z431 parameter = 2.9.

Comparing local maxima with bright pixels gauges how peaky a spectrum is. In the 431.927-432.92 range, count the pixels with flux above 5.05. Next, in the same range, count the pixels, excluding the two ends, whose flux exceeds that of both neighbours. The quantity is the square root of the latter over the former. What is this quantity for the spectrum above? 0.0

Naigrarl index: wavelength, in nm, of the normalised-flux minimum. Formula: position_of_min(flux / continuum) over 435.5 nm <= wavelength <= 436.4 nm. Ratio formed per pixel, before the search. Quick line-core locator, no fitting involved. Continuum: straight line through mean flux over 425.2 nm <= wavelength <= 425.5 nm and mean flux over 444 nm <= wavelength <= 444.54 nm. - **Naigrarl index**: 435.572 nm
